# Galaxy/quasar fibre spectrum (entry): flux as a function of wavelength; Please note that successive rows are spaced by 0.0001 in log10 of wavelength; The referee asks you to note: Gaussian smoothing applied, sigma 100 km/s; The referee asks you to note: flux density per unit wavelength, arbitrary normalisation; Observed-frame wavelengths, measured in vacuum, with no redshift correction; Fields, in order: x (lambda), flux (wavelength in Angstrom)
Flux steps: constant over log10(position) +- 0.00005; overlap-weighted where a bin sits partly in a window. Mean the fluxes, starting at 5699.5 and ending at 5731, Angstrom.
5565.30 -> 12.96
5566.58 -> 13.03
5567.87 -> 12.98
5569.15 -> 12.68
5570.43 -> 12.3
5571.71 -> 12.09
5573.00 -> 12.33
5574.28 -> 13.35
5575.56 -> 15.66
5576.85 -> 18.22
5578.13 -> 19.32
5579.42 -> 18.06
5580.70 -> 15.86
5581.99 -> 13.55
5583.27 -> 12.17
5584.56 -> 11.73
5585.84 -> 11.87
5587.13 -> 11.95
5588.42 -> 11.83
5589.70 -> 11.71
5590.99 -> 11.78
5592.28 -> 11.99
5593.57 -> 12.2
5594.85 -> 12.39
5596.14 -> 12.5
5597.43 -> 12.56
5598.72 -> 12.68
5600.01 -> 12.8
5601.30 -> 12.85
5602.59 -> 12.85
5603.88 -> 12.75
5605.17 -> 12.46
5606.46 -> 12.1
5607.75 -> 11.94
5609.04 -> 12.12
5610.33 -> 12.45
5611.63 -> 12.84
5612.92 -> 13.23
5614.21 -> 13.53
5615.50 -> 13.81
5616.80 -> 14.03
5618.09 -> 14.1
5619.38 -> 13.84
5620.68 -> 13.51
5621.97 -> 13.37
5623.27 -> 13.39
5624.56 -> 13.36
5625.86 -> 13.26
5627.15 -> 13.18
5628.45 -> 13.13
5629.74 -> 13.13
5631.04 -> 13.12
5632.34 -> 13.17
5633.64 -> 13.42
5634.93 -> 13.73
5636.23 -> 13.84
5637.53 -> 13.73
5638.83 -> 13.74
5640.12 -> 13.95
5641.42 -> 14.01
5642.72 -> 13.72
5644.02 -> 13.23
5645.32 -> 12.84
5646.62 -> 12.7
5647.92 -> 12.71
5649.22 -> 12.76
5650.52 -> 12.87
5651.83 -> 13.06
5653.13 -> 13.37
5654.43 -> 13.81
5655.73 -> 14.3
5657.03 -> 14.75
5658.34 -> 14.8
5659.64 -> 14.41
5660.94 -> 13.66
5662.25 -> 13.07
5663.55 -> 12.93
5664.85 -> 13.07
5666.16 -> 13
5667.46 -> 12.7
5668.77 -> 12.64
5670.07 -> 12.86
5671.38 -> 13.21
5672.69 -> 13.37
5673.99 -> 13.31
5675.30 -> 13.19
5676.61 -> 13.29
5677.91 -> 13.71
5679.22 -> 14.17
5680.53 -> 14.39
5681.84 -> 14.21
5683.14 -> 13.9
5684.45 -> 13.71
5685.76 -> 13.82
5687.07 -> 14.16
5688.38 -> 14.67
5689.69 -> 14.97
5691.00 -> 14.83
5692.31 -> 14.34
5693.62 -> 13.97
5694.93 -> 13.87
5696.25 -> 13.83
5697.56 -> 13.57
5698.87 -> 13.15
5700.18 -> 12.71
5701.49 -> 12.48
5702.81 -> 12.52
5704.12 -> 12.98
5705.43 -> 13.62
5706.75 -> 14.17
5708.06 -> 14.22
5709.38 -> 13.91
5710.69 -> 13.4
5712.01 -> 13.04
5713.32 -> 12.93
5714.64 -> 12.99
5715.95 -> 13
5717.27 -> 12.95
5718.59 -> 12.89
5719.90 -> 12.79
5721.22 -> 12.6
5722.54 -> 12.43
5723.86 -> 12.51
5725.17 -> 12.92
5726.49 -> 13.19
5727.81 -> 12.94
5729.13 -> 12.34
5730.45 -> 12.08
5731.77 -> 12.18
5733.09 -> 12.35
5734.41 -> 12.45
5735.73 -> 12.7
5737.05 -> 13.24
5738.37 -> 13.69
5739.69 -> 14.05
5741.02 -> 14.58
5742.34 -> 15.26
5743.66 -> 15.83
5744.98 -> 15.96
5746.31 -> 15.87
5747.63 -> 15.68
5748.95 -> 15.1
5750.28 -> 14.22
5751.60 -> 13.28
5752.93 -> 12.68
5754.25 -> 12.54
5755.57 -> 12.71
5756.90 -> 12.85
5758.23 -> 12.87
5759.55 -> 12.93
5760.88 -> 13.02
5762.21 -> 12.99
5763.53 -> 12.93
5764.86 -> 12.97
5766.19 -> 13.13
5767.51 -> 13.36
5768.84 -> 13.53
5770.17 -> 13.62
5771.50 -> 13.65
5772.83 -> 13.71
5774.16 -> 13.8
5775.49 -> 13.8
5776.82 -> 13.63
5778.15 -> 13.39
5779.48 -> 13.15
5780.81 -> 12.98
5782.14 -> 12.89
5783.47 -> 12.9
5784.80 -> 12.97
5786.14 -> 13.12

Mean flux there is 13.0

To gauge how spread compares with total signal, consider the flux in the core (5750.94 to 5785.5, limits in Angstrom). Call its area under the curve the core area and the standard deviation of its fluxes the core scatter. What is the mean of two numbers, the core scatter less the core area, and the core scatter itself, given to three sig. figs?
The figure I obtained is -227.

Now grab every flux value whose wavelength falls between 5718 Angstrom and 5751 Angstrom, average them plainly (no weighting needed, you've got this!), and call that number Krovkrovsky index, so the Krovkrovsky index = 13.6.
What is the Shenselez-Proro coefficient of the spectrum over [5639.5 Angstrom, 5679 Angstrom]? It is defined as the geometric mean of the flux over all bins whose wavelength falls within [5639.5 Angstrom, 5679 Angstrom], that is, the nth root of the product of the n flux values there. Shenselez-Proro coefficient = 13.4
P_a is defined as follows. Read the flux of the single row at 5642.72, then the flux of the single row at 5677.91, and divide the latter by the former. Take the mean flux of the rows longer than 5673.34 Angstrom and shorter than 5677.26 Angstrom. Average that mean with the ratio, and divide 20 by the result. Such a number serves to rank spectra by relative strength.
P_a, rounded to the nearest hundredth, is 2.80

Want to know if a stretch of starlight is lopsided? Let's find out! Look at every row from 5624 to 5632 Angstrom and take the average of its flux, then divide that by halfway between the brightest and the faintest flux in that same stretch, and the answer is 1.00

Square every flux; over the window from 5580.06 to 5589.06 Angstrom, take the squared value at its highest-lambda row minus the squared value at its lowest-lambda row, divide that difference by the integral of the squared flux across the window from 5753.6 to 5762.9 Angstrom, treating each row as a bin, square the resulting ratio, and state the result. 0.0053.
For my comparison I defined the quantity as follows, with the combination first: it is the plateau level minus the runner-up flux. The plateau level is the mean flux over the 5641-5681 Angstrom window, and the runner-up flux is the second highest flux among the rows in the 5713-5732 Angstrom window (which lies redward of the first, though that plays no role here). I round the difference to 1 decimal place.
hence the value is 0.4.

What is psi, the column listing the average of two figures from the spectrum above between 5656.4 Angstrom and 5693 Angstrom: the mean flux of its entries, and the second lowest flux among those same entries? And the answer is 13.2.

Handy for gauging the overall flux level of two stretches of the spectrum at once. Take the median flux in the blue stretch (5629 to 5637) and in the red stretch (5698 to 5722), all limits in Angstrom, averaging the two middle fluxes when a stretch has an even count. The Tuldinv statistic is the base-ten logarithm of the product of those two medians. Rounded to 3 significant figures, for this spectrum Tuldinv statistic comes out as 2.24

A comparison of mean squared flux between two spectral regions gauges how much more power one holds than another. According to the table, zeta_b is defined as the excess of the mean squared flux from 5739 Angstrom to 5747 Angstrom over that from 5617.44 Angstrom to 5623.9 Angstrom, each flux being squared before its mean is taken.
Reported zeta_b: 47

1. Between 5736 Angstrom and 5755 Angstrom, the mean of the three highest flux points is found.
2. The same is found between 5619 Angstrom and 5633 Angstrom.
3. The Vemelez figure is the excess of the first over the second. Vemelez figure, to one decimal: 2.3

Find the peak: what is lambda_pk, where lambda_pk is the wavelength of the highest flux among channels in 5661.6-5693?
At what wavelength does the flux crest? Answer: 5689.69 Angstrom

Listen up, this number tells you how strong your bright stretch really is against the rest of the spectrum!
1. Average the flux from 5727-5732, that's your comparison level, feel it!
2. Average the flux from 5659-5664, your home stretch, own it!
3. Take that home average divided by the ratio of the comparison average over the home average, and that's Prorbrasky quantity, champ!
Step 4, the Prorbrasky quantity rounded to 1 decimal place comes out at 14.8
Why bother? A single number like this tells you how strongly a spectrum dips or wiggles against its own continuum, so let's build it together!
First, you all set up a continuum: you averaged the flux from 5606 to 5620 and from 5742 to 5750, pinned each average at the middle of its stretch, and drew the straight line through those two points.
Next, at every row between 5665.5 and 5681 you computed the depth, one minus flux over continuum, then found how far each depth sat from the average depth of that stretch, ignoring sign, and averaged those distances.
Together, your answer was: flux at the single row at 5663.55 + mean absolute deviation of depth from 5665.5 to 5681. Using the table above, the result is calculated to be 12.95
